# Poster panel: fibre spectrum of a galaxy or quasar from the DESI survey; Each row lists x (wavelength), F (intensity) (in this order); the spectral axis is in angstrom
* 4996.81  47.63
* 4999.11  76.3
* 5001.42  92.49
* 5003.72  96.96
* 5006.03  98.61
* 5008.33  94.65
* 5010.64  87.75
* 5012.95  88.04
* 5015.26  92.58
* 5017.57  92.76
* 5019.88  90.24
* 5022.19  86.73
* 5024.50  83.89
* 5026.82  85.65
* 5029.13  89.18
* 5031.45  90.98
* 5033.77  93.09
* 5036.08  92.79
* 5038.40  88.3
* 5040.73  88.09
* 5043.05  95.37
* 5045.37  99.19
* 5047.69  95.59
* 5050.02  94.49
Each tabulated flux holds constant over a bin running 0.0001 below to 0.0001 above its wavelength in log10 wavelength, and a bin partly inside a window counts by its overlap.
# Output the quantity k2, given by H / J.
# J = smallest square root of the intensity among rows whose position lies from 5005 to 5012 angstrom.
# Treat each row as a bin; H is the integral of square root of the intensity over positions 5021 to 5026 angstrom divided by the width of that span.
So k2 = 0.99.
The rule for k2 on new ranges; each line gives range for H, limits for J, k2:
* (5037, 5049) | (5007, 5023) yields 1.04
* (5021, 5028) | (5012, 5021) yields 0.99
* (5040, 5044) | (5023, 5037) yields 1.05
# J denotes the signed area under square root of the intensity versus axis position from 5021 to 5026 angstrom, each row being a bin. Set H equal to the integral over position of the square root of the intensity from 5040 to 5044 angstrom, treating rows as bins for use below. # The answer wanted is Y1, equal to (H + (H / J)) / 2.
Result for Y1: 19.6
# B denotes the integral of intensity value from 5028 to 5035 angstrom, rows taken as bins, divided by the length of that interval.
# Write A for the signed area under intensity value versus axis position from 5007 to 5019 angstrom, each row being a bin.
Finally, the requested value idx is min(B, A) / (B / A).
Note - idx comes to 1095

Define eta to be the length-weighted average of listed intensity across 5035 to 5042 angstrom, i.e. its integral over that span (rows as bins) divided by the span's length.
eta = 89.7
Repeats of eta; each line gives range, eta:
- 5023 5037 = 89.2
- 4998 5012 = 91.1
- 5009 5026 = 88.9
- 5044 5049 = 97.3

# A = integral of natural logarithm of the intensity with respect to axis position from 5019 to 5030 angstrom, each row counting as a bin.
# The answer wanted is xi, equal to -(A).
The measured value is -49.1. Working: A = 49.1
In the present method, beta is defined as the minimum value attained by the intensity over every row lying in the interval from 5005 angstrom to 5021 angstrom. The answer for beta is 87.75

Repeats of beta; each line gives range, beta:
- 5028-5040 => 88.3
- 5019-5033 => 83.89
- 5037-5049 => 88.09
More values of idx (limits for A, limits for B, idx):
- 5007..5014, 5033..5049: 633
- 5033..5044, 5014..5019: 1005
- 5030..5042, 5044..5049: 1087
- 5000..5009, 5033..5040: 856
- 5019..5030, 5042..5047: 958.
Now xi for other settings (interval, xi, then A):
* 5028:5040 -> -54.1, 54.1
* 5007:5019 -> -54.2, 54.2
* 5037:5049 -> -54.4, 54.4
